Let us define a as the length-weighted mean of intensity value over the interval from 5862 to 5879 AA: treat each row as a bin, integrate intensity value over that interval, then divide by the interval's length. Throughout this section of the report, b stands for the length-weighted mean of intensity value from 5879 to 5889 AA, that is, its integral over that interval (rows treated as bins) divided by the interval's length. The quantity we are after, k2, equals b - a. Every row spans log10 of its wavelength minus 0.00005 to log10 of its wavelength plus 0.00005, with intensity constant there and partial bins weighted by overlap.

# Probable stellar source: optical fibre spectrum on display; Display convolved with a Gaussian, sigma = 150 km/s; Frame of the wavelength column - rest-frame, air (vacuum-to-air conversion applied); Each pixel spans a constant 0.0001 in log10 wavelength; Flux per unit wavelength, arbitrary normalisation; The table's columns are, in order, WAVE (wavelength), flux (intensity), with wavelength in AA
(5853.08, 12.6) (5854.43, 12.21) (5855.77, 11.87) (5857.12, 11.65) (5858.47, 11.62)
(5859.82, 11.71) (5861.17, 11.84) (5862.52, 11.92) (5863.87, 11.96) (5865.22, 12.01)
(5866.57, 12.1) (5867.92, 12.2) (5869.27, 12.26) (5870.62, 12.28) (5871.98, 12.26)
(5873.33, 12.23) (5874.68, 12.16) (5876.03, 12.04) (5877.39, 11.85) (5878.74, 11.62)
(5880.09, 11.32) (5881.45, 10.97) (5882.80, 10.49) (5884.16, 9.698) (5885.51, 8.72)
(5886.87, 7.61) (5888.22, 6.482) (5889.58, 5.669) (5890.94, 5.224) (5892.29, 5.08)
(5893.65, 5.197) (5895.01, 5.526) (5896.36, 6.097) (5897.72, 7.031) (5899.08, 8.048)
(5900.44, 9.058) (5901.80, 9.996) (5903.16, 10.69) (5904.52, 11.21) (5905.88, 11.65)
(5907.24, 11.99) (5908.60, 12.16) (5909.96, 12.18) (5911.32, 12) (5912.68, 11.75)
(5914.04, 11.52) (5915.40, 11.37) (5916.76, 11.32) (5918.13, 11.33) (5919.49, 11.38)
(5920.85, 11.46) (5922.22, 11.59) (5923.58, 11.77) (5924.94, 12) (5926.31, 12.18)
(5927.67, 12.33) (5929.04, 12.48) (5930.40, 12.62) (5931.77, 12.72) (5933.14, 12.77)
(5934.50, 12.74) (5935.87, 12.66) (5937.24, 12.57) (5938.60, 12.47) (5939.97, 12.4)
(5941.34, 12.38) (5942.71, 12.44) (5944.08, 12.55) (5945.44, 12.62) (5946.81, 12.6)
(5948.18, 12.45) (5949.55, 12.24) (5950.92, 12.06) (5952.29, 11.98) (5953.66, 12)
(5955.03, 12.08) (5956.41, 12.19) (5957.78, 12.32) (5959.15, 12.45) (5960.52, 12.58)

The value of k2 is -2.7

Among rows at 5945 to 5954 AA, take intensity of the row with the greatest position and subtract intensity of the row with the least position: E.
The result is -0.6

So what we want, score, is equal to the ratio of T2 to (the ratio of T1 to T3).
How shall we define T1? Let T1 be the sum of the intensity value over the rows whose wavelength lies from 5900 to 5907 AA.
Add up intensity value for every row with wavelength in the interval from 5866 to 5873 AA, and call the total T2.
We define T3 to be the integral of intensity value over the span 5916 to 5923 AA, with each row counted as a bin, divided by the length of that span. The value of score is 13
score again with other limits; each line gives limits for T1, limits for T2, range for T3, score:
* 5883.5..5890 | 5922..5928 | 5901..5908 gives 17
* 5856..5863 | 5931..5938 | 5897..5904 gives 10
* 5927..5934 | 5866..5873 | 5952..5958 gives 12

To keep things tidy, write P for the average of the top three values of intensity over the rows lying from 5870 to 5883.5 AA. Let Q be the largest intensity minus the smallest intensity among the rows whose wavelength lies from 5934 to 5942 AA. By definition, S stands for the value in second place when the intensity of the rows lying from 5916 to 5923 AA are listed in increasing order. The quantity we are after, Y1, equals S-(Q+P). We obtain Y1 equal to -1.3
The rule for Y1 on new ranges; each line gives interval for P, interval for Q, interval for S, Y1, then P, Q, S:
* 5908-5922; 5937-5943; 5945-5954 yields -0.3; 12.1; 0.19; 12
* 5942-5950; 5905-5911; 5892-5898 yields -7.9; 12.6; 0.53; 5.197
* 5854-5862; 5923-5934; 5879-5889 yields -5.4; 12.0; 1.00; 7.61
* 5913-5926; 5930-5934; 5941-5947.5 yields 0.5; 11.8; 0.15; 12.44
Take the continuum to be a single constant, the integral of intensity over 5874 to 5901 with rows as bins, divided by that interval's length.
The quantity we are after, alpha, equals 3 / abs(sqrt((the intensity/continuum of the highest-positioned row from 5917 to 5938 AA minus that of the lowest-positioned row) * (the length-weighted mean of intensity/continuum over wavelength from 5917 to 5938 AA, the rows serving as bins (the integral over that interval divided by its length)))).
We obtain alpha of 6.6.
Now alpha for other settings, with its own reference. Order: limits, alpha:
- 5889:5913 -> 3.5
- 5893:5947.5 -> 2.8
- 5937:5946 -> 32.2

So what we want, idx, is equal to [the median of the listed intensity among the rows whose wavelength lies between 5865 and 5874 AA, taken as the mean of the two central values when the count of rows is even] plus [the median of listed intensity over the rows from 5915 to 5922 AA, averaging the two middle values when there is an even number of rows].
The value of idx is 23.6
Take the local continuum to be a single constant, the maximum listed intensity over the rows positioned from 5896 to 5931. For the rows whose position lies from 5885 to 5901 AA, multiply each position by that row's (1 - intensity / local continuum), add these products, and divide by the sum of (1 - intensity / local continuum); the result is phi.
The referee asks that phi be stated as 5892.8 AA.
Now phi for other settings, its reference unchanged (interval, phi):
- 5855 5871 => 5861.8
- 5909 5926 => 5917.8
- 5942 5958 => 5952.5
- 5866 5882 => 5876.3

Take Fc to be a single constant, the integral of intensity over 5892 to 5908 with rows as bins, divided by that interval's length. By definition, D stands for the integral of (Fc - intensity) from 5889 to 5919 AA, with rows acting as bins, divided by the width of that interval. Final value -0.8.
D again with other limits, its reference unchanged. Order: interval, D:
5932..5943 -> -4.0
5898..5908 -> -1.7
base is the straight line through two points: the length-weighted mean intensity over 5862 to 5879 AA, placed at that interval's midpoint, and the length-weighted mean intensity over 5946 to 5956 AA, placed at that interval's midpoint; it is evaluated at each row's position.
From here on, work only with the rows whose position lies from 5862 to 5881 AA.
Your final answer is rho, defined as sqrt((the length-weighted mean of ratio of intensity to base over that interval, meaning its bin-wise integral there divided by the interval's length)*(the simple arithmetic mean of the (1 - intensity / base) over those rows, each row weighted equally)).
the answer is 0.07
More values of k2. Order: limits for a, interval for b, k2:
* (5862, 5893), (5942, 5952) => 2.1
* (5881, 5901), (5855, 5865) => 4.5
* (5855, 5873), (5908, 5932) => -0.1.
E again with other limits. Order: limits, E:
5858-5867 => 0.5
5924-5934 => 0.8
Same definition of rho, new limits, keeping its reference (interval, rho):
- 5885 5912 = 0.45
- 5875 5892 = 0.42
